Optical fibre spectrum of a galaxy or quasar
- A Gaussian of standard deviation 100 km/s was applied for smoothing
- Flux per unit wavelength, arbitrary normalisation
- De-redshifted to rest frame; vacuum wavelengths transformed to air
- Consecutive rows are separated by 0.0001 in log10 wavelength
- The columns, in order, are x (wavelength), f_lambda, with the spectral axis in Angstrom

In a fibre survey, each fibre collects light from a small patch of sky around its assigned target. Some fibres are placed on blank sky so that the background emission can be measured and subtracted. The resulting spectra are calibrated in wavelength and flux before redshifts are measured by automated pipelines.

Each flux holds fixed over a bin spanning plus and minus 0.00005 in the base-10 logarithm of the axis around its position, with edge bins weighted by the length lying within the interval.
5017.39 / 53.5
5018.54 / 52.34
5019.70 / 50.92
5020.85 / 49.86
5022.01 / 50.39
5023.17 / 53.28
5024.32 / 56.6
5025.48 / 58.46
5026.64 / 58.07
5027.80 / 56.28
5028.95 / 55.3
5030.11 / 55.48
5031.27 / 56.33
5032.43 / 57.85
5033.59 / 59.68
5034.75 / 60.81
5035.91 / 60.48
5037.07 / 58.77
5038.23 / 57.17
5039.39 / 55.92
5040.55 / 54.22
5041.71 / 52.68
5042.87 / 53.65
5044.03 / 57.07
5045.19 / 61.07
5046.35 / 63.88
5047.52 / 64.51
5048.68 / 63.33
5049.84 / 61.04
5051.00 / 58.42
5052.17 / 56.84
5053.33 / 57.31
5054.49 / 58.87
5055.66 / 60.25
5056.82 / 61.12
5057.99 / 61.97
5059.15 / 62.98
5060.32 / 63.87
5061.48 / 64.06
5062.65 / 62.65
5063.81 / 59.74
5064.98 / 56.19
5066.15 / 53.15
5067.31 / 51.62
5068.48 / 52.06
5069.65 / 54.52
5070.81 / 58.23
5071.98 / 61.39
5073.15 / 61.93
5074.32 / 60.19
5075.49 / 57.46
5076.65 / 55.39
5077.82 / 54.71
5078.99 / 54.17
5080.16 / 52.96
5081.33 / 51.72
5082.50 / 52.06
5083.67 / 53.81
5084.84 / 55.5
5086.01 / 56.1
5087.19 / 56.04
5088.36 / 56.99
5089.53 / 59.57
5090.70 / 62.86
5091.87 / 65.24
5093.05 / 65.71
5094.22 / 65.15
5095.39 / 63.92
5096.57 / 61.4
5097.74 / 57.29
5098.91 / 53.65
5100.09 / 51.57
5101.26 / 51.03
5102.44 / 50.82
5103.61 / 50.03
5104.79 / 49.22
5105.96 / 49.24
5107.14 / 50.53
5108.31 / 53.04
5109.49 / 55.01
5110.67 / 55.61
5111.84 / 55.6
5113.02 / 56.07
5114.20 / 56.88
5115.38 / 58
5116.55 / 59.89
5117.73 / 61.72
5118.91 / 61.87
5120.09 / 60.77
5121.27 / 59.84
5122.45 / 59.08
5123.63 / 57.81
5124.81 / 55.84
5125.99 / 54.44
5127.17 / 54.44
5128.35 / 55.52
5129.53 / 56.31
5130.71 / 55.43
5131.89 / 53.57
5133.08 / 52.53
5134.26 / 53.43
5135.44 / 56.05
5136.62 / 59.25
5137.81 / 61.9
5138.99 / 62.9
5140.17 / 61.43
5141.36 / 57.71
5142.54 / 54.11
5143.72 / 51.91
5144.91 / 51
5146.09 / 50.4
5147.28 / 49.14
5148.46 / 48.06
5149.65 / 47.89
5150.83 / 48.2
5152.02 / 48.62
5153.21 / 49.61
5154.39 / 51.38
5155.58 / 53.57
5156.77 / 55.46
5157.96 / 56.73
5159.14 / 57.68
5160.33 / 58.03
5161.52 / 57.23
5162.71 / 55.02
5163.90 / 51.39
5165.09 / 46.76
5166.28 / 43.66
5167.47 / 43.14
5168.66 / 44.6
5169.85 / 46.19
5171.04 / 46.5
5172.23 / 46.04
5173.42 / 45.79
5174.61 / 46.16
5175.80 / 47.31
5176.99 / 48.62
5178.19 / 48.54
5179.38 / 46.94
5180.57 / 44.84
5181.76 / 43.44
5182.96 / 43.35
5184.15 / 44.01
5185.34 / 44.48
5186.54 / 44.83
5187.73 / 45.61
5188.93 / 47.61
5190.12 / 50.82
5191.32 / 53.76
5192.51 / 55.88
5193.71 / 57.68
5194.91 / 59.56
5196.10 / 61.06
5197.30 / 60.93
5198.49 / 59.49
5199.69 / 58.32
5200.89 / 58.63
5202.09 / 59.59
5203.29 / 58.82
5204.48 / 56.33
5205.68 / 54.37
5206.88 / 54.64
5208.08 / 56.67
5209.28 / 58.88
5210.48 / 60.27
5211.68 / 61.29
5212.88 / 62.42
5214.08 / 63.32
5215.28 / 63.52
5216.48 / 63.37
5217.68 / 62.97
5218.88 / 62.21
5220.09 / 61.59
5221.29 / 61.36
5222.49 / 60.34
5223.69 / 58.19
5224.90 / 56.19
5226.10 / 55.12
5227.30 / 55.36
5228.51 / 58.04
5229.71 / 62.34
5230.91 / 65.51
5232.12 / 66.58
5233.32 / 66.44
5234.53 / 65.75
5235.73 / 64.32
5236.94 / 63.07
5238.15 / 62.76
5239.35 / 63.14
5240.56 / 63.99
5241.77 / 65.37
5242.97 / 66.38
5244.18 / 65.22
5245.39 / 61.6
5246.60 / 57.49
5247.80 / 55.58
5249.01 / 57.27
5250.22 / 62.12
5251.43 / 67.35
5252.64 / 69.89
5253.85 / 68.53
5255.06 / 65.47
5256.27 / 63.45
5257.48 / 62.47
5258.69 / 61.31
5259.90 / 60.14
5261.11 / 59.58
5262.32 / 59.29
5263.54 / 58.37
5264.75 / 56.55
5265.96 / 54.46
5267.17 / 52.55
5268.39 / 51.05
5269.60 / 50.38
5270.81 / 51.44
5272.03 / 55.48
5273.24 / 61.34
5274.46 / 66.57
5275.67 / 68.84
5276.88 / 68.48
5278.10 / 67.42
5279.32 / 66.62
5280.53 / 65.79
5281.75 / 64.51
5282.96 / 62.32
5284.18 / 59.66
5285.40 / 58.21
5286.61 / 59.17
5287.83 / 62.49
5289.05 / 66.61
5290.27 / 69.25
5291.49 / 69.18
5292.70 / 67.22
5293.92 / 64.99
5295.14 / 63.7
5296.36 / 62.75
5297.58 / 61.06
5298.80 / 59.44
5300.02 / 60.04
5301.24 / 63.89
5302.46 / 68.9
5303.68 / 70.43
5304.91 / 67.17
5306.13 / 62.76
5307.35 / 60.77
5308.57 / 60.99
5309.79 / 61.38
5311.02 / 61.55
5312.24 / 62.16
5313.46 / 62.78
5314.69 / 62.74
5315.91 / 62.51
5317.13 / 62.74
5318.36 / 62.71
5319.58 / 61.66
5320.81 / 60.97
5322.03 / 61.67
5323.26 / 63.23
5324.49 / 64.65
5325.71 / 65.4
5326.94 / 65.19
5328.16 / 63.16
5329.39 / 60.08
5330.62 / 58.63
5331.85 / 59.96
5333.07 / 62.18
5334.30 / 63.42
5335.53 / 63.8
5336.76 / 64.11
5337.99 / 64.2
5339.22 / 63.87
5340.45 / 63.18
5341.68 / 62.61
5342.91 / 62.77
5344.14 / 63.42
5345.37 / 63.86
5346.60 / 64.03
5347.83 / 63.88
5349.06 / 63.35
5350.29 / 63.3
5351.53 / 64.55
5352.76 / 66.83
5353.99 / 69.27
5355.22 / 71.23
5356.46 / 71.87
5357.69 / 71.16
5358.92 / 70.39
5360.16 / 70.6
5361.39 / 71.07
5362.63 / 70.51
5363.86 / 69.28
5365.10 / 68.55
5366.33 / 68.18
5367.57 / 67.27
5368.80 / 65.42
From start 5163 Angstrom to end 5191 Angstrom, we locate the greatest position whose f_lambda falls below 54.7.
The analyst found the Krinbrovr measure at 5190.12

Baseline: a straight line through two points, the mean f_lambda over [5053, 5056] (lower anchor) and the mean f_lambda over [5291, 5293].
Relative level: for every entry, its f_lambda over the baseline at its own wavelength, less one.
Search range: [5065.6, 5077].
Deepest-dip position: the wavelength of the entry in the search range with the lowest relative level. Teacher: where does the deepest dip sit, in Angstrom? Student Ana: 5067.31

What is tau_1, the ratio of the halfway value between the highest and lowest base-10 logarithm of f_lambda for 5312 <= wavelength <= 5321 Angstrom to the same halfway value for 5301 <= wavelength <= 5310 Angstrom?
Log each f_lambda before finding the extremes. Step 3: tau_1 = 0.99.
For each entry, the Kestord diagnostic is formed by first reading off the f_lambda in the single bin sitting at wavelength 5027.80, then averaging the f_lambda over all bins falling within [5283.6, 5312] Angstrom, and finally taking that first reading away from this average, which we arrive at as 7.3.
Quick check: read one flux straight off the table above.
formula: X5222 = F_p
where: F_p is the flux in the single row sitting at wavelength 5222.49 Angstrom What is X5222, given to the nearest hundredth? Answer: 60.34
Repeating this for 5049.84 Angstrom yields 61.04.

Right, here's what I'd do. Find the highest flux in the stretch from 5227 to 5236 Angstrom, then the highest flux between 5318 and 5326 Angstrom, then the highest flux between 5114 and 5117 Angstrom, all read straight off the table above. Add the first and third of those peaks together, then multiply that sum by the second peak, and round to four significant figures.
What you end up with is 8271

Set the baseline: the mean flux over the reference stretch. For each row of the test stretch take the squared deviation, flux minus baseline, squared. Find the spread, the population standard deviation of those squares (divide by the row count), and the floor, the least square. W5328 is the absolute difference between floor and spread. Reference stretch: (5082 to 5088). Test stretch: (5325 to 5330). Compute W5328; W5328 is 6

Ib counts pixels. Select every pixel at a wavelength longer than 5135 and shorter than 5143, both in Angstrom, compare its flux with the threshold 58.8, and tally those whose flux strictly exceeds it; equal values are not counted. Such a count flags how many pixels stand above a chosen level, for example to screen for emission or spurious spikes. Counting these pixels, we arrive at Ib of 4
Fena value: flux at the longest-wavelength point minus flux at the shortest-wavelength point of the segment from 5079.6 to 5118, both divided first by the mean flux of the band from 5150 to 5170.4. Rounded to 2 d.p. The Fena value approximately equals 0.17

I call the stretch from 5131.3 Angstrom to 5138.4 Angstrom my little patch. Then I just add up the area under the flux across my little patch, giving 398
